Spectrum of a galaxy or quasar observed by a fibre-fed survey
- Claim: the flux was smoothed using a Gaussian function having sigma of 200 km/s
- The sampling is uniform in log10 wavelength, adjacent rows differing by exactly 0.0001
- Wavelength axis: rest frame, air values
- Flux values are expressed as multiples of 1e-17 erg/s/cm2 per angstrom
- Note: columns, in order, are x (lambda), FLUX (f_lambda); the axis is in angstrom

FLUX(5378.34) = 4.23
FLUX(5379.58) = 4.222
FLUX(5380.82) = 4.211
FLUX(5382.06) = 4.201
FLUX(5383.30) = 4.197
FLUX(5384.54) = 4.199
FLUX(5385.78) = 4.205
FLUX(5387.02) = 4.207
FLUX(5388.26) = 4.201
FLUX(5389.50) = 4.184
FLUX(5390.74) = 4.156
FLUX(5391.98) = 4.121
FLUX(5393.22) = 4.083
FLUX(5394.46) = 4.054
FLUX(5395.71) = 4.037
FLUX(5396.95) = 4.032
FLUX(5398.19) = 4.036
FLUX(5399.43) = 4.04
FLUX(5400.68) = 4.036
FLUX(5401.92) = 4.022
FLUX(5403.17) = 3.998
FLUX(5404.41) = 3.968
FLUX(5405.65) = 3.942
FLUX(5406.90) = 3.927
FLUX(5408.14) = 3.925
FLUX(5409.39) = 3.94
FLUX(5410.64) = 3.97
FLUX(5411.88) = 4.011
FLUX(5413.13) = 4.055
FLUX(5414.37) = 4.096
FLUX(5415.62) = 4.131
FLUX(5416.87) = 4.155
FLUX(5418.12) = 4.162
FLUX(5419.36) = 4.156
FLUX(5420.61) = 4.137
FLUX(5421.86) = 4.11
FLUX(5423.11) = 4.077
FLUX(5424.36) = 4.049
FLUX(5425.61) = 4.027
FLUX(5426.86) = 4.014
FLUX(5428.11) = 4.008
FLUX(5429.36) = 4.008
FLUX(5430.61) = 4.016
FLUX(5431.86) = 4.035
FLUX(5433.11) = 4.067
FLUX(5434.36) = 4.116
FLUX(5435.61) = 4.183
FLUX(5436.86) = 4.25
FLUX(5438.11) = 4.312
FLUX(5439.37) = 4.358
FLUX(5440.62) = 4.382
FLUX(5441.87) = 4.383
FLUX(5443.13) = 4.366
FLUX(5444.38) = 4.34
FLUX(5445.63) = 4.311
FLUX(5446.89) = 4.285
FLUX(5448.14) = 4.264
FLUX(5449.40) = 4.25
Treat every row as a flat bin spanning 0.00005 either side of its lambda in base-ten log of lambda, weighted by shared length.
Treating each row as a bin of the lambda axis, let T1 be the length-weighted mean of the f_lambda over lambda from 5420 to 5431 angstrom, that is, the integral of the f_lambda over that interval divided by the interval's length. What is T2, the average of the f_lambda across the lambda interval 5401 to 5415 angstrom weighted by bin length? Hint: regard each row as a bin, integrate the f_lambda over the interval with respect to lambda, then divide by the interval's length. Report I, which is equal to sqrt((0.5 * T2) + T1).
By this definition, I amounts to 2.46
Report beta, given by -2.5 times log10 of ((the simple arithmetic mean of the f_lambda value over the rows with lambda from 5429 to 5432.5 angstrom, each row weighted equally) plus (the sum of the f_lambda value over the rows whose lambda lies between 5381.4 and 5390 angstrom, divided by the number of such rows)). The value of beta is -2.287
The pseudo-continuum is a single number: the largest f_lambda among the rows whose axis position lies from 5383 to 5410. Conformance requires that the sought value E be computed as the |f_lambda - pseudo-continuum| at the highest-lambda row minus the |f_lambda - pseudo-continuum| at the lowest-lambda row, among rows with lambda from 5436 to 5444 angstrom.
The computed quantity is 0.12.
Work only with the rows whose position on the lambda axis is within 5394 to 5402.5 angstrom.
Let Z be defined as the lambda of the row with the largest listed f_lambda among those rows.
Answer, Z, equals 5394.46 angstrom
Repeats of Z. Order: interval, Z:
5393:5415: 5414.37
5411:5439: 5438.11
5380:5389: 5380.82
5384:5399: 5387.02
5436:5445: 5441.87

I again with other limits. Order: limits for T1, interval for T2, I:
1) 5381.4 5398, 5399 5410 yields 2.48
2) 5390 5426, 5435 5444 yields 2.49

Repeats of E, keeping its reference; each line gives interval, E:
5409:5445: -0.13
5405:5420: -0.21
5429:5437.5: -0.16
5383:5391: 0.04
